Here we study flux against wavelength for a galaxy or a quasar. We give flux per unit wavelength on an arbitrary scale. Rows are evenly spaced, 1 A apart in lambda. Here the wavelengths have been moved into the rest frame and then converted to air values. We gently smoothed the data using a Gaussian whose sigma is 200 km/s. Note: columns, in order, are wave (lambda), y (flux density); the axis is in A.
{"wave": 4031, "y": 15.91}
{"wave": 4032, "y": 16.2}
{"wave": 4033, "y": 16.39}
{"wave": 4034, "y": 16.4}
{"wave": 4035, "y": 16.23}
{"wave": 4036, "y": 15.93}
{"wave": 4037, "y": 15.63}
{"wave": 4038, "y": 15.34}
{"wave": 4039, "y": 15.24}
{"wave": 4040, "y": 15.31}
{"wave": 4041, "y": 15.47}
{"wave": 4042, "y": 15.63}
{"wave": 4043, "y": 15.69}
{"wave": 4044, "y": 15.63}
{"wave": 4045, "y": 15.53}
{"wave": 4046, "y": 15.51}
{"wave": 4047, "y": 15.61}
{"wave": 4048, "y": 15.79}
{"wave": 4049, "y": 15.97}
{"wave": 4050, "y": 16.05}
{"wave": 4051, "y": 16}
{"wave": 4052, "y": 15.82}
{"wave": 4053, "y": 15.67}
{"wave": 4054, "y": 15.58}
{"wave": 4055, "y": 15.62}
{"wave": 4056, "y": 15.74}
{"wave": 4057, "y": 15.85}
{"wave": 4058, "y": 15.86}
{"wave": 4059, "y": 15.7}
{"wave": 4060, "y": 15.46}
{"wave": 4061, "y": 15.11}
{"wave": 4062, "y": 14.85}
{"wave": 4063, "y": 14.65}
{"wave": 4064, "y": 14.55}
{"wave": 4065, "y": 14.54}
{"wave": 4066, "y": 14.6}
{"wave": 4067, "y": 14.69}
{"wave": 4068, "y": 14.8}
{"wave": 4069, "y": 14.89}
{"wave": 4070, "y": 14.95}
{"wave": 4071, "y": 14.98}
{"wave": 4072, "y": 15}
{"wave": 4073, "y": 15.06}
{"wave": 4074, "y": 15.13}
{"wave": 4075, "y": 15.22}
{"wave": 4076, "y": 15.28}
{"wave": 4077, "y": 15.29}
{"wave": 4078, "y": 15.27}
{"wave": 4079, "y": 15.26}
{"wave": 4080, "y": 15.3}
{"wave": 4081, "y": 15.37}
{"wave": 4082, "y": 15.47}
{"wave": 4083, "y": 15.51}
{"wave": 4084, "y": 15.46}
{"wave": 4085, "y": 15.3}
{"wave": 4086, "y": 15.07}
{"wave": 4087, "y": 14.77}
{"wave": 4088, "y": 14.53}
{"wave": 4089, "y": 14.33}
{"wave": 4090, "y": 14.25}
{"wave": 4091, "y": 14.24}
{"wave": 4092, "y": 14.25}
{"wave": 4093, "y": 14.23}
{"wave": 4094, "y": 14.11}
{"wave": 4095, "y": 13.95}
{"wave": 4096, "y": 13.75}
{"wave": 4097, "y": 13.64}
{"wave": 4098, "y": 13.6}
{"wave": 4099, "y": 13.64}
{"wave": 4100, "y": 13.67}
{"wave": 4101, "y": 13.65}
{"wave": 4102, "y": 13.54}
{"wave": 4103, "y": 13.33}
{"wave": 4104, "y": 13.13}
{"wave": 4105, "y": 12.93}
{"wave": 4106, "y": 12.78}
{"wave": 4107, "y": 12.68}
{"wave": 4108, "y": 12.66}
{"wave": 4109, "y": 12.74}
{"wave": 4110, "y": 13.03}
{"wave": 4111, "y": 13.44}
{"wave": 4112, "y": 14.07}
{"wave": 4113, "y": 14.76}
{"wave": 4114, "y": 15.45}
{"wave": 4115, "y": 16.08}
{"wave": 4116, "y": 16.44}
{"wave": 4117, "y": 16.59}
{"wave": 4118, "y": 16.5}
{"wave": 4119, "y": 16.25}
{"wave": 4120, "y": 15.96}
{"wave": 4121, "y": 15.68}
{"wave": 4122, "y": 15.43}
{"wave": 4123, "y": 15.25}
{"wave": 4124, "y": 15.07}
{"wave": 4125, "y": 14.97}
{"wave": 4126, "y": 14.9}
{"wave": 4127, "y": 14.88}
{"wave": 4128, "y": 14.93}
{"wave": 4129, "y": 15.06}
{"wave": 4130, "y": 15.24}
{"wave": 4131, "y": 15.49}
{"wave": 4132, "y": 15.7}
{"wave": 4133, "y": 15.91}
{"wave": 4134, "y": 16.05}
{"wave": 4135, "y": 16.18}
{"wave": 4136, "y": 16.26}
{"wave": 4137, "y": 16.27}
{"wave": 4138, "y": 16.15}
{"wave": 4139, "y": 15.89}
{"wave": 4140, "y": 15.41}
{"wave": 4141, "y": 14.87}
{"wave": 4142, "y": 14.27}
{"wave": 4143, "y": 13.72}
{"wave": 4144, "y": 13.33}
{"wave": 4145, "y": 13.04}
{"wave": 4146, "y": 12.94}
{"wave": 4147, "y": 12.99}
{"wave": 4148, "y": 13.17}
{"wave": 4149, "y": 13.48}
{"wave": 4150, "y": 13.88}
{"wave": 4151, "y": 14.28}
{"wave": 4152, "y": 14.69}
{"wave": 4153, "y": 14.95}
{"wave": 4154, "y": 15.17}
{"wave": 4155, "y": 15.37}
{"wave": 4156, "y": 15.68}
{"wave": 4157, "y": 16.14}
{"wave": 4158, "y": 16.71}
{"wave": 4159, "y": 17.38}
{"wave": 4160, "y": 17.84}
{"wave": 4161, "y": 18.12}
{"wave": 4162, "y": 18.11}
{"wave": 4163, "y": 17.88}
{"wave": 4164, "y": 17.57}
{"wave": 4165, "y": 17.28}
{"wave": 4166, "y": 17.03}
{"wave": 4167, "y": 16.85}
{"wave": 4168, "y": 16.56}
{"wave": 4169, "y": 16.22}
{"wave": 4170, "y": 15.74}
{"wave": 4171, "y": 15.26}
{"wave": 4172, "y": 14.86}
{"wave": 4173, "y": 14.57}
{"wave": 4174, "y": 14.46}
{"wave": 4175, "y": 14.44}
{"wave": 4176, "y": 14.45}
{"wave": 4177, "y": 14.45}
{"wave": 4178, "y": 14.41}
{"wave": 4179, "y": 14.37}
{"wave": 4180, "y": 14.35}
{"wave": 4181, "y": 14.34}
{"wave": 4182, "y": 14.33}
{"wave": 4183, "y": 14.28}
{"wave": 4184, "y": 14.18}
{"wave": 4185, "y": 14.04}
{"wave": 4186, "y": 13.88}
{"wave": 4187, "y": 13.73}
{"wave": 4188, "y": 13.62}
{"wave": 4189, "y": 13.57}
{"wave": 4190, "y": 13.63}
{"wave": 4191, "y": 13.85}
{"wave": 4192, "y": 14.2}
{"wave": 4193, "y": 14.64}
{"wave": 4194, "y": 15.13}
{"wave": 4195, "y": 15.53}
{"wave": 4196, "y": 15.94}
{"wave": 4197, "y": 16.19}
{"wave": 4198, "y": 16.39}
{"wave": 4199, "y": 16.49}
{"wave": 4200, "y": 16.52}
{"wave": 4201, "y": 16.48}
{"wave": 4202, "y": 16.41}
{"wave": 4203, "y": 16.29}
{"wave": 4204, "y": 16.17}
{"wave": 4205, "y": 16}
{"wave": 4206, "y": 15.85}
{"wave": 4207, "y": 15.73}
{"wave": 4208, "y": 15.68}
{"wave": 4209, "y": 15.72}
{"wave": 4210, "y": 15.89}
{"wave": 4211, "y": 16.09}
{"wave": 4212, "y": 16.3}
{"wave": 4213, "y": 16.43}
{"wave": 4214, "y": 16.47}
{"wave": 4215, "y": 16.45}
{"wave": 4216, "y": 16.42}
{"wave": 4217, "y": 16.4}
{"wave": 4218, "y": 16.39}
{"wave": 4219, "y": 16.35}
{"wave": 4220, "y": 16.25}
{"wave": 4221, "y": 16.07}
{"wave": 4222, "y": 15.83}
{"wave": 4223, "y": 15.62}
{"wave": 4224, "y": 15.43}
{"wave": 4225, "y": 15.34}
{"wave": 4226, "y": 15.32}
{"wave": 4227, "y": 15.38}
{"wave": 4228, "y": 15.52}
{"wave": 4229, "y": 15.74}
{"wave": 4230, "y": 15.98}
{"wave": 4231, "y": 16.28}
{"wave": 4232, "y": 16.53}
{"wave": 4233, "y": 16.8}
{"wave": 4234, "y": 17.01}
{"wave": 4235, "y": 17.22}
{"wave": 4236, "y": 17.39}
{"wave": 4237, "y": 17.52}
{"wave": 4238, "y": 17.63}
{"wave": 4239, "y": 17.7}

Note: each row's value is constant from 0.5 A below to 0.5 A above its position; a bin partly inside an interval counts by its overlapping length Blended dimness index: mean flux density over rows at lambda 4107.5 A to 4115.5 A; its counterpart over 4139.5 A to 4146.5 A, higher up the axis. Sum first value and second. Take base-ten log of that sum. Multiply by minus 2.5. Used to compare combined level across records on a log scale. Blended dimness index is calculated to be -3.62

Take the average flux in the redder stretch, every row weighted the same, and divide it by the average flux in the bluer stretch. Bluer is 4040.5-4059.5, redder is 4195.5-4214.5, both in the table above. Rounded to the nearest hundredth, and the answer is 1.03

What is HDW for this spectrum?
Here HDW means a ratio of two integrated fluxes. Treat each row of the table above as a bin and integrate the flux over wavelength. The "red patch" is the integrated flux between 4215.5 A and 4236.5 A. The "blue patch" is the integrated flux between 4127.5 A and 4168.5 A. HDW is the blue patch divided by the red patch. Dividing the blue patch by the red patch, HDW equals 1.9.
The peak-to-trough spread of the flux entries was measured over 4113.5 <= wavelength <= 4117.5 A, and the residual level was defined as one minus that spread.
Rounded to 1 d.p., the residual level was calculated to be -0.1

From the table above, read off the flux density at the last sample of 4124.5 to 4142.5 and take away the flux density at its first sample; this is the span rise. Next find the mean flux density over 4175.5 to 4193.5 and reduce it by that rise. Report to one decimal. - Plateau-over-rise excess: 14.8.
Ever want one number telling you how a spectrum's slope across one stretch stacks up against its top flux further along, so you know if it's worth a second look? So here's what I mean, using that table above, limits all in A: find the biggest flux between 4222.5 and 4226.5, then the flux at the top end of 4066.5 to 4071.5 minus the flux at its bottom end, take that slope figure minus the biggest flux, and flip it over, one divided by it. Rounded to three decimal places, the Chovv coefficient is -0.065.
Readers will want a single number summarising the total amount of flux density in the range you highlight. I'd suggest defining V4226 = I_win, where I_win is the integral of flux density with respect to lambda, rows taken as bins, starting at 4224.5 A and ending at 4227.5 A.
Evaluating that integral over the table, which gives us 46.0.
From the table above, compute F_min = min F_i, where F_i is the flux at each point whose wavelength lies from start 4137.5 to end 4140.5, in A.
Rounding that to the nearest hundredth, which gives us 15.41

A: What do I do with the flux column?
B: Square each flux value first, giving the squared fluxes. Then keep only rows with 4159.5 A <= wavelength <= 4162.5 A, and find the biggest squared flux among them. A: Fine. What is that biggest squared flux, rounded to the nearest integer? 328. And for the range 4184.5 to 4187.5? 197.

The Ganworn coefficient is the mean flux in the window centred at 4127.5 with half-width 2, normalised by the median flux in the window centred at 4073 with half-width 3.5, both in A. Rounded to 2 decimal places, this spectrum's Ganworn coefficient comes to 0.99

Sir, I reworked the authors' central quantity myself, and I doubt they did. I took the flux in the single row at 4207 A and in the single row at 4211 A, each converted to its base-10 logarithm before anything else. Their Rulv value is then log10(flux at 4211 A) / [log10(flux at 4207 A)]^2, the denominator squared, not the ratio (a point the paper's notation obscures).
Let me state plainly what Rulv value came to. 0.842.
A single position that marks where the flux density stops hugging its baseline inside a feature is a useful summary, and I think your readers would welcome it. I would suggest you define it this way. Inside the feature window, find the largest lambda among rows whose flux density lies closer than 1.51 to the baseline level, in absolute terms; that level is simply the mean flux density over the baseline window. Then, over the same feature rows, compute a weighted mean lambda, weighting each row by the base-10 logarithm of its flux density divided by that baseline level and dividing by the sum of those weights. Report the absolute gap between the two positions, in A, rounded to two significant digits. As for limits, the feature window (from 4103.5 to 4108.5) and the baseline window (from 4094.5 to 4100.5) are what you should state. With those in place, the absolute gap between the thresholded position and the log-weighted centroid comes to 1.7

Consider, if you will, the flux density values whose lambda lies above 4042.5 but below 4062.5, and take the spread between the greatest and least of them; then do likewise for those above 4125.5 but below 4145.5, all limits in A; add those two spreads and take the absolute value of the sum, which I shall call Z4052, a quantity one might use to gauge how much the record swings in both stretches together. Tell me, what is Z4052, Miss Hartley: 4.4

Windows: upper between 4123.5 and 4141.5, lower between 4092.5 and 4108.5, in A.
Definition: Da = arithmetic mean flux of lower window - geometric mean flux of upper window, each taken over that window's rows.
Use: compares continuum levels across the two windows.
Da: -2.0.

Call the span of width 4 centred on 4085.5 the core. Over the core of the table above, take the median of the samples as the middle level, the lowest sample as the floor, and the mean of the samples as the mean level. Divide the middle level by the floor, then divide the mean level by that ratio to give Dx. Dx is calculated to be 14.7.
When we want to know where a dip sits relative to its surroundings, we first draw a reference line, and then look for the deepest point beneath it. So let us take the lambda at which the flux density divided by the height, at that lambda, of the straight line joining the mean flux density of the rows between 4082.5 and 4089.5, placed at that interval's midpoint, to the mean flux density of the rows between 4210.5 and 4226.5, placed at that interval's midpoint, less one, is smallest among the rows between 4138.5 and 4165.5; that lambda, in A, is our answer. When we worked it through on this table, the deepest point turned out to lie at 4146 A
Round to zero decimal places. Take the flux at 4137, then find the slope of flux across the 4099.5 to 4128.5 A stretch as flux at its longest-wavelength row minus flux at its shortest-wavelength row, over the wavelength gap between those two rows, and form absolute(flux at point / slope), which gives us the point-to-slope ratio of 362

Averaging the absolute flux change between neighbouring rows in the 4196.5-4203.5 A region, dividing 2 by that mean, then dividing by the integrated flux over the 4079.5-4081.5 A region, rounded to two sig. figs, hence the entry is 0.70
